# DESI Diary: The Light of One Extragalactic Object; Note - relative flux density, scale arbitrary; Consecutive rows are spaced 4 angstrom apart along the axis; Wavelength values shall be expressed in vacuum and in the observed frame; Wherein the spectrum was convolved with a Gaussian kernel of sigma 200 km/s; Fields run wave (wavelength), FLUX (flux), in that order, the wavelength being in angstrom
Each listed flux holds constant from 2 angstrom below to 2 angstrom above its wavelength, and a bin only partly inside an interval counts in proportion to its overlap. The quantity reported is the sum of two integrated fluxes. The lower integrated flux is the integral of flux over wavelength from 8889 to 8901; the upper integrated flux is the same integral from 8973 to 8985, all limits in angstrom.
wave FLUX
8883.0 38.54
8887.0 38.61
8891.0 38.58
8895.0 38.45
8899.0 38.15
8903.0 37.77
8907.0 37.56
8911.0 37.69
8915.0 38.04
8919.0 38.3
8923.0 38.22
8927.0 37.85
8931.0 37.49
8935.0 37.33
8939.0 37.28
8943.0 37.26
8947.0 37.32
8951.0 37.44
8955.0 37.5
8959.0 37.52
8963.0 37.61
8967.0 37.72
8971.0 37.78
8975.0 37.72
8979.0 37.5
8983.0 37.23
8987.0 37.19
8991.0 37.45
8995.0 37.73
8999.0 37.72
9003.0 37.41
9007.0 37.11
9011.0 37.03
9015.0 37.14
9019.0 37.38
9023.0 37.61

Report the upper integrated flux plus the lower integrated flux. 911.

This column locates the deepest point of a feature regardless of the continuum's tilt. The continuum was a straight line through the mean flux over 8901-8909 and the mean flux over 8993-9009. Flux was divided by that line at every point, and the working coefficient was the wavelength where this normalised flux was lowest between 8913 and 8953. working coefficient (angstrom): 8943.0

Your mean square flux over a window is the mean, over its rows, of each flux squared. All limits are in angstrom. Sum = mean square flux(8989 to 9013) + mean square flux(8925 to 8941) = 2805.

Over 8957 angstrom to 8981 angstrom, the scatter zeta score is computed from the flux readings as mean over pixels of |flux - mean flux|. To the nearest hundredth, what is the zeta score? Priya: 0.10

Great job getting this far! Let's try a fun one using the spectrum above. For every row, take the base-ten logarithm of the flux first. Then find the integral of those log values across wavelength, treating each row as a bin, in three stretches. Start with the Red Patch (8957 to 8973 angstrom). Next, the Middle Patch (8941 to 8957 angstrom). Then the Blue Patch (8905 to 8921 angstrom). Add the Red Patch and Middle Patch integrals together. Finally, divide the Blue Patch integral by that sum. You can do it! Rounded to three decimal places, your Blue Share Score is 0.501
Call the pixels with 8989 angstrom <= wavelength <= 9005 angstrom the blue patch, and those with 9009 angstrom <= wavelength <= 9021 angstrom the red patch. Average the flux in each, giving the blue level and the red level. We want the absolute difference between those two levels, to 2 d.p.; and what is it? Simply 0.39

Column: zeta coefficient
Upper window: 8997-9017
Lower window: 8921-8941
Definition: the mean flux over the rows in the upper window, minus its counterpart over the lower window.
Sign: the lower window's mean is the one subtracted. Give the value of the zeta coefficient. -0.4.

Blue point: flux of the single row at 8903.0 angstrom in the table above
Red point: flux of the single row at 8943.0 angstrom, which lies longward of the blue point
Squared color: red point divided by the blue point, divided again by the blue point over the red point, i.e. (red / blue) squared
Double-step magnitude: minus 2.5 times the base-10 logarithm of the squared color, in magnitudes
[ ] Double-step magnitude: 0.030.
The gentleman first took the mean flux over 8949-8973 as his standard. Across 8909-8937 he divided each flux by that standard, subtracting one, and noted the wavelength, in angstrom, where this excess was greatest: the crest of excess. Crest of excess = 8919.0 angstrom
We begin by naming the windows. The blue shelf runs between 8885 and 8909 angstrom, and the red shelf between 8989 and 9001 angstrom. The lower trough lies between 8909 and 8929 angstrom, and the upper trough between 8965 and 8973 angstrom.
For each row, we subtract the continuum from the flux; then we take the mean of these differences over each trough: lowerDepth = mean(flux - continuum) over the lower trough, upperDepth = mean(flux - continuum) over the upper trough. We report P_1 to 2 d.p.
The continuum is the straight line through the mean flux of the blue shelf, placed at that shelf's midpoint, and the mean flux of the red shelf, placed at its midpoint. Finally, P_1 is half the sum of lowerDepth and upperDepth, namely -0.04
